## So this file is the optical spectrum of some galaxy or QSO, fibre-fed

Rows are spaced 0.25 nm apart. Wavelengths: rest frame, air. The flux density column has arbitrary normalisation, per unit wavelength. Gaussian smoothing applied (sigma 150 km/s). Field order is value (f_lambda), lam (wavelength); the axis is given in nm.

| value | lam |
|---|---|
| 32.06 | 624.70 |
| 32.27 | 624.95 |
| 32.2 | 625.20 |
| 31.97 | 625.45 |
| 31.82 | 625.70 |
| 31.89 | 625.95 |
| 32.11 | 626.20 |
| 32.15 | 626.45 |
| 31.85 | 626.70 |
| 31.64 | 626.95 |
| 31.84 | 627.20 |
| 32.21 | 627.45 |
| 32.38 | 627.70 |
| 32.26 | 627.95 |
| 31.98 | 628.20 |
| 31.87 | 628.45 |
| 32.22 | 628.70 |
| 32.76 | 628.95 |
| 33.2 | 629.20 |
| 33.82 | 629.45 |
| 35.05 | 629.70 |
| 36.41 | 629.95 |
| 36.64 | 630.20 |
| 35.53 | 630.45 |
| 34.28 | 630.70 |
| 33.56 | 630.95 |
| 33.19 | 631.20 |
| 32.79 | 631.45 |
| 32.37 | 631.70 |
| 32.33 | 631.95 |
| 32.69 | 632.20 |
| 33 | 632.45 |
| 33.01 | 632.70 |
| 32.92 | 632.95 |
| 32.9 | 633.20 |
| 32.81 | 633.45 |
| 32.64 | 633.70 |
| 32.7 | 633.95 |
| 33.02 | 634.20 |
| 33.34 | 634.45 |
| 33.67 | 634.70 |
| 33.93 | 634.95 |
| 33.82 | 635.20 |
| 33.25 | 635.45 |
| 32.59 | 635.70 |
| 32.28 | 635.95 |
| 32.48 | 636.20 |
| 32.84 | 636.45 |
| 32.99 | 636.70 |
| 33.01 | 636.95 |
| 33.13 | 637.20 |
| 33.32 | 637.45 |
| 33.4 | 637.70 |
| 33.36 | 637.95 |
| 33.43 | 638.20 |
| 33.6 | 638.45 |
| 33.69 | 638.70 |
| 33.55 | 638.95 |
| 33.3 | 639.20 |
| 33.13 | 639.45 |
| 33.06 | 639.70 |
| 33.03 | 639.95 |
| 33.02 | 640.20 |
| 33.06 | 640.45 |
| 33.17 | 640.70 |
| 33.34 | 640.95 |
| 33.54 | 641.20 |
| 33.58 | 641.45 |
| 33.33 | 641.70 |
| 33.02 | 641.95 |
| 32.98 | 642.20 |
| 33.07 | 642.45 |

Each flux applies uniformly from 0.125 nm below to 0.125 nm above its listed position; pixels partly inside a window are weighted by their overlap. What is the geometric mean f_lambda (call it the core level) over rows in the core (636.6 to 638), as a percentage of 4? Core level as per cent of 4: 830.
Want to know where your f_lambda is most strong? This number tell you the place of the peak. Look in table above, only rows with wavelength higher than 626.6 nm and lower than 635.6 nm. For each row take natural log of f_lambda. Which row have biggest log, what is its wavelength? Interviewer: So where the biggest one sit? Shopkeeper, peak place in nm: 630.20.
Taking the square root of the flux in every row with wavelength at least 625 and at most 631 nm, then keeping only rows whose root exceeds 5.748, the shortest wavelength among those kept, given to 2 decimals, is 629.20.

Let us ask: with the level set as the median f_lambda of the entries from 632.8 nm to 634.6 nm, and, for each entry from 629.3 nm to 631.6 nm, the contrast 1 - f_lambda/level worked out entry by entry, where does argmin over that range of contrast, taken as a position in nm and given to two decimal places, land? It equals 630.20 nm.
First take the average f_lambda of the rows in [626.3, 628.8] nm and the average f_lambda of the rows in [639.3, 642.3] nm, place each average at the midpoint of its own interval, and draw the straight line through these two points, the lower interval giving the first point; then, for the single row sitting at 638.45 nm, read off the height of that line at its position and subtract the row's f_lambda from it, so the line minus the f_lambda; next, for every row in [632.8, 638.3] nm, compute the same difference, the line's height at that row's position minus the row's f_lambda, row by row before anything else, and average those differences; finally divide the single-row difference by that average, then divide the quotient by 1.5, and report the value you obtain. 1.2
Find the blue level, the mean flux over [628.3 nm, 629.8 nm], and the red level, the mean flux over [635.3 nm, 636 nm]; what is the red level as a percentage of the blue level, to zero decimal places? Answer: 99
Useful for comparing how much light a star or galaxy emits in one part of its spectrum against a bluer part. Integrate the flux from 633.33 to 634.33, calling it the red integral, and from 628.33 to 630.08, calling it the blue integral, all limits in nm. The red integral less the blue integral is -26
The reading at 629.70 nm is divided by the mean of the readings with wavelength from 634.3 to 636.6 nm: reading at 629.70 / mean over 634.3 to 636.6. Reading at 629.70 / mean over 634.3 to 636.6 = 1.06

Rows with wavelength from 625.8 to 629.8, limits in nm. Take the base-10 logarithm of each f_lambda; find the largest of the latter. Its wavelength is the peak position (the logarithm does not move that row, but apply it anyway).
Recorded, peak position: 629.70 nm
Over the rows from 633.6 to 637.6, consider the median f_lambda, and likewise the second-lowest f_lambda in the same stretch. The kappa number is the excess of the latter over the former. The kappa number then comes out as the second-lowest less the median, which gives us -0.5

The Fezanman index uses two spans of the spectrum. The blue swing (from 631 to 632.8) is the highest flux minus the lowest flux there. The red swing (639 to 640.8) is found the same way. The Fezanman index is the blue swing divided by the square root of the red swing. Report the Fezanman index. 1.6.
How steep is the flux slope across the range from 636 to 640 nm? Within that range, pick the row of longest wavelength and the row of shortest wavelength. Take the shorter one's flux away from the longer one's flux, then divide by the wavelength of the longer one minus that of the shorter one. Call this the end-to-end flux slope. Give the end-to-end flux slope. 0.1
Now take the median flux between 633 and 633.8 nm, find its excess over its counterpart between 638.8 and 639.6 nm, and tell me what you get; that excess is -0.5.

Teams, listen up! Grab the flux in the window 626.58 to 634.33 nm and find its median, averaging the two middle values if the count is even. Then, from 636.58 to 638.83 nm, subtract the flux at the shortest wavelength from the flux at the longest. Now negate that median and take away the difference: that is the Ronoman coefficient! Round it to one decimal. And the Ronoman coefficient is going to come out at -33.5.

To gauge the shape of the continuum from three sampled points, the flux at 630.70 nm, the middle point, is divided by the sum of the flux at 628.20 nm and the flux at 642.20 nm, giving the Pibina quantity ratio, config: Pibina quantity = 0.528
